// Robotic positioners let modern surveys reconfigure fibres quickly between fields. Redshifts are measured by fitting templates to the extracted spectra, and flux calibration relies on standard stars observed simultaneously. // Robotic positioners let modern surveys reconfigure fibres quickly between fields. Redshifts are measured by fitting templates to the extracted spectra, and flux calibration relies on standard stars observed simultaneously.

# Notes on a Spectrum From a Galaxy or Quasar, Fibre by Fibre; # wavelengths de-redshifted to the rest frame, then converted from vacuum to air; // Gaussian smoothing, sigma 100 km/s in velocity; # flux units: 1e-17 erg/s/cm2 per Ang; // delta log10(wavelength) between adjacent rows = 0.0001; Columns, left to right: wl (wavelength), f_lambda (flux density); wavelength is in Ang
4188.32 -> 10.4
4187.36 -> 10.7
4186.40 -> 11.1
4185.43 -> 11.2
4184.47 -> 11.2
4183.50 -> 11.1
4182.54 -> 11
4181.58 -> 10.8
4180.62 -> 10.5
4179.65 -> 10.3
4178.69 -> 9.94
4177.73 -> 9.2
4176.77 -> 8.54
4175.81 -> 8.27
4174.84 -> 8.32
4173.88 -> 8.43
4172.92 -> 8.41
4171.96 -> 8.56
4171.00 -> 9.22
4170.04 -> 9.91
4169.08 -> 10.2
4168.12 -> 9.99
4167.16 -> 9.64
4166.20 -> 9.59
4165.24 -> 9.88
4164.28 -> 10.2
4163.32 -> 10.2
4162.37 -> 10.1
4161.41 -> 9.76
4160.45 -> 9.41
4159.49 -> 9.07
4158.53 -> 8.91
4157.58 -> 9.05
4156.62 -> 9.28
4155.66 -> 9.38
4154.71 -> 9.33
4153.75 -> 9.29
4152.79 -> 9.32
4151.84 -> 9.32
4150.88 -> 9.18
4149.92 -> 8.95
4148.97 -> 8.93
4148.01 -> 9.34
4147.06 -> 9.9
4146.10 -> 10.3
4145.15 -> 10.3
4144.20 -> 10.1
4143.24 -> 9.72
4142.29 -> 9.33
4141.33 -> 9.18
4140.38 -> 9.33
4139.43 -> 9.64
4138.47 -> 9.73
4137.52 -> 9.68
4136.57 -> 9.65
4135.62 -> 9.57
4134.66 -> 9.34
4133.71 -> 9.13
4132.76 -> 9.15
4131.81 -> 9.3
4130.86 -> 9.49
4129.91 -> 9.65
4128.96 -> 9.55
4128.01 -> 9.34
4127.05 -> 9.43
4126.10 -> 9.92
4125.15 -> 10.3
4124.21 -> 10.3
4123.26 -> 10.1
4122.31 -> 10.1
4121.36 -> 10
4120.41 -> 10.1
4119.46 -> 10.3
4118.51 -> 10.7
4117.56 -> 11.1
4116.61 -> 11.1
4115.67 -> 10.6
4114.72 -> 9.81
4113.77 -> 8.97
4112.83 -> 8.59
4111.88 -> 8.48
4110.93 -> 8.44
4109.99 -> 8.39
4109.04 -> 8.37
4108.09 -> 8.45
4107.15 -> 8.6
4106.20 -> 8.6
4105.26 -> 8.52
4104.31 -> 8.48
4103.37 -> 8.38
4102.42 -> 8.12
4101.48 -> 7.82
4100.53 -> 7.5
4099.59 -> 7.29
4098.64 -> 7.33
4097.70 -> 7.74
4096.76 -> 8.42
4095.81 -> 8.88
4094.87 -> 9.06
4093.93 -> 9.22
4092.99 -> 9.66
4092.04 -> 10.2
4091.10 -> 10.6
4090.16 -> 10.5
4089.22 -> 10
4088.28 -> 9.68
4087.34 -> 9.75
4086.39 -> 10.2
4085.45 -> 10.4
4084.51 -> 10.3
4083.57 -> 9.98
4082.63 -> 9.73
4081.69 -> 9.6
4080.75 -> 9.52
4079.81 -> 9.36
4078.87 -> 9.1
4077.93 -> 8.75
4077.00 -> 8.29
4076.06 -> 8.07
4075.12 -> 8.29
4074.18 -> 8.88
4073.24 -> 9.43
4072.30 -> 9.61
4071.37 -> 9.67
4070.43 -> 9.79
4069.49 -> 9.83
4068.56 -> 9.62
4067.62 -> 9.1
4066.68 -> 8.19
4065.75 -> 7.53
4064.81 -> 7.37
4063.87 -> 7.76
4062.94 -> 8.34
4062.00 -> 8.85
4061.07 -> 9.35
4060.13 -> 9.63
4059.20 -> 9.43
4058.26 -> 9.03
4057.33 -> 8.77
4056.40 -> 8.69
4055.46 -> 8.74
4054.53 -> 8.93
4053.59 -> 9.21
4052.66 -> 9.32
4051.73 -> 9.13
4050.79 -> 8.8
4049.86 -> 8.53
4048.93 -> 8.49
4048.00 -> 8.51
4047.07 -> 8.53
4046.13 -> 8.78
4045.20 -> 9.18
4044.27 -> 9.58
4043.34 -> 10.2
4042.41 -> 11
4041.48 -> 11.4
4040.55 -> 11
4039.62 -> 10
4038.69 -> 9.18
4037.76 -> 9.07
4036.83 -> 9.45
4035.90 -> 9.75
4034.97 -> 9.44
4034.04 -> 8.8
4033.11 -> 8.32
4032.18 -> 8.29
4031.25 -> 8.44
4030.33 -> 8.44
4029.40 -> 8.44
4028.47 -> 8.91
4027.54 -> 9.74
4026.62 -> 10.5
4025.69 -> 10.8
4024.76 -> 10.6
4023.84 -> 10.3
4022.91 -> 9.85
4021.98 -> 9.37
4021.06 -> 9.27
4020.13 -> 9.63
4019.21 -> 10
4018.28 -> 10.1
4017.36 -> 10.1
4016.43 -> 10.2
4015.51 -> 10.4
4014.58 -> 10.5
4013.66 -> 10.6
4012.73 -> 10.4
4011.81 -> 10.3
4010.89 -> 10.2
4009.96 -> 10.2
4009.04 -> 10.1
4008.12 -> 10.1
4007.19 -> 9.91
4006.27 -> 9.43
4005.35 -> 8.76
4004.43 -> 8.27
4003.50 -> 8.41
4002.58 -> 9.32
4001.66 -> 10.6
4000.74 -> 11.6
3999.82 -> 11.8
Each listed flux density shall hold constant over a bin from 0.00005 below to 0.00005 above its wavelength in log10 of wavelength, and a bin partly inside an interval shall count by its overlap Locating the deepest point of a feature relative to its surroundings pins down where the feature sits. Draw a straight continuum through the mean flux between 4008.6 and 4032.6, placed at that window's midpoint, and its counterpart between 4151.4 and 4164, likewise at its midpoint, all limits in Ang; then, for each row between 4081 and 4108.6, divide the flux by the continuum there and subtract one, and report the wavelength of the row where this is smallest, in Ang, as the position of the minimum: 4099.59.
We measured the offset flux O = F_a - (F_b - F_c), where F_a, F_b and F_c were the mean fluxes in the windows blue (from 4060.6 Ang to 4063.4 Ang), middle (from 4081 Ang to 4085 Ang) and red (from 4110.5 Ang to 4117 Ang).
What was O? 8.4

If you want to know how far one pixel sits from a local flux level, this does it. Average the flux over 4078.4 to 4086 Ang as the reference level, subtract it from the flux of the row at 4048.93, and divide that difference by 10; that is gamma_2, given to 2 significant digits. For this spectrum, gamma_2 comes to -0.13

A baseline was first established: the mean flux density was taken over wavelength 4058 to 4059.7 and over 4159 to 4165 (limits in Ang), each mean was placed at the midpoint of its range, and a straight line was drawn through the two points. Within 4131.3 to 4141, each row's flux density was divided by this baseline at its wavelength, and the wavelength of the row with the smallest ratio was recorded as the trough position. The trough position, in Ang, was 4133.71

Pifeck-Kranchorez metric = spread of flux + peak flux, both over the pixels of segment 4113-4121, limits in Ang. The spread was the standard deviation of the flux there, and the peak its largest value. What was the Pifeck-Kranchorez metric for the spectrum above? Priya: 11.8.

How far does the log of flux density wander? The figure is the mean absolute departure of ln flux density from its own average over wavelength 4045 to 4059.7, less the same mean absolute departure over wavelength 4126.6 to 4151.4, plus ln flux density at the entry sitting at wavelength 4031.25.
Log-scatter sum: 2.13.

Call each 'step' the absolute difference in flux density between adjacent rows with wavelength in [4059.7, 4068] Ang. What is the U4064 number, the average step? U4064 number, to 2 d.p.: 0.50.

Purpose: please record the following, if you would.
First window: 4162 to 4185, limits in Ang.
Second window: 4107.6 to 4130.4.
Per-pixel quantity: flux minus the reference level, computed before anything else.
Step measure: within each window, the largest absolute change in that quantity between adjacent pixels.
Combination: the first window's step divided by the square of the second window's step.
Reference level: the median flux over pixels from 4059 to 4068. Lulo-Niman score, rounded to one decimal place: 1.0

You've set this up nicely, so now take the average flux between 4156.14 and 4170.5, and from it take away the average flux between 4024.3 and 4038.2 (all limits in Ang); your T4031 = 0.41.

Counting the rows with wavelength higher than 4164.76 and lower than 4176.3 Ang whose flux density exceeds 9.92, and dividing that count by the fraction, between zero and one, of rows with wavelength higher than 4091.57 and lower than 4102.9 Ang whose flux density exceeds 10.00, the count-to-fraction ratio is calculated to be 24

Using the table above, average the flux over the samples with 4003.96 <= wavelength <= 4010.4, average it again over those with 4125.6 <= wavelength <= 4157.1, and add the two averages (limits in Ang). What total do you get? 19.0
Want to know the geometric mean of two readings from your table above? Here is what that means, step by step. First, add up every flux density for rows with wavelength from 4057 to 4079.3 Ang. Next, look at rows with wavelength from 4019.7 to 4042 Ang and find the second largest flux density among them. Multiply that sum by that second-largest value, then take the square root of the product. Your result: 48.4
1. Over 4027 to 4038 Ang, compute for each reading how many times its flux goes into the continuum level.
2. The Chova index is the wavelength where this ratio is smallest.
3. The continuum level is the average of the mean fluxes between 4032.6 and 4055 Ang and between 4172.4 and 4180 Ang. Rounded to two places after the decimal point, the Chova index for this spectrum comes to 4035.90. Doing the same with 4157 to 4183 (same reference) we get 4182.54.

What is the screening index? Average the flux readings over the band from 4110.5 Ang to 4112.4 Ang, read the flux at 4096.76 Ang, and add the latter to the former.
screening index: 16.9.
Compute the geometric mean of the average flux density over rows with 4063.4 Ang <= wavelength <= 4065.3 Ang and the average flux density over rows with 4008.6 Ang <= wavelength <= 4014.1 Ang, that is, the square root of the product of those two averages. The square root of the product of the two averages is 8.8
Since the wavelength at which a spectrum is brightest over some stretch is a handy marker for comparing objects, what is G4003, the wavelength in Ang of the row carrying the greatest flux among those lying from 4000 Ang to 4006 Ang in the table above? 4000.74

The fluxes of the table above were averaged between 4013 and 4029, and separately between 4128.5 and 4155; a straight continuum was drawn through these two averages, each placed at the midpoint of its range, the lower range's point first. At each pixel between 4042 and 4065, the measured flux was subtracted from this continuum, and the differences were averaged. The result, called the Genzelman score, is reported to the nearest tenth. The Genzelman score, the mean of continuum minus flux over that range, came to 0.9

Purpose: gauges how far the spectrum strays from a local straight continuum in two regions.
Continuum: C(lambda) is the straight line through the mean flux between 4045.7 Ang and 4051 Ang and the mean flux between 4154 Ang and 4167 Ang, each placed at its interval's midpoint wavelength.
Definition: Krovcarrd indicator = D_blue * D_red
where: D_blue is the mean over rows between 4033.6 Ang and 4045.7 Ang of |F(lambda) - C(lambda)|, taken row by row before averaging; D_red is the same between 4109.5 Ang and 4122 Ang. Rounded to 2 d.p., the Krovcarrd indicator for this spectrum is 1.32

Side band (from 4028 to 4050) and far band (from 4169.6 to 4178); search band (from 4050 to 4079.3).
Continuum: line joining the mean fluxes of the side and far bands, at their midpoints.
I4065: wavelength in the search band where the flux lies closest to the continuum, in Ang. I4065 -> 4078.87 Ang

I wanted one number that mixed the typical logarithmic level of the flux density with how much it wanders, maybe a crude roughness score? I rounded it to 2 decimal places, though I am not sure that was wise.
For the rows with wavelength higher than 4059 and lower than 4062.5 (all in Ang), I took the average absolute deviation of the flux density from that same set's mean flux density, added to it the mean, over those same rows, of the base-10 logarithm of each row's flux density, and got 1.20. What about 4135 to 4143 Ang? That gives 1.15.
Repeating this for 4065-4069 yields 1.68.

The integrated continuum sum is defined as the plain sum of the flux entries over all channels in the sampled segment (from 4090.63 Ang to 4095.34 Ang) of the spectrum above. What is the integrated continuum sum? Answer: 48.7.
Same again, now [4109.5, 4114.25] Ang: 42.9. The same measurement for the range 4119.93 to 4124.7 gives 50.6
